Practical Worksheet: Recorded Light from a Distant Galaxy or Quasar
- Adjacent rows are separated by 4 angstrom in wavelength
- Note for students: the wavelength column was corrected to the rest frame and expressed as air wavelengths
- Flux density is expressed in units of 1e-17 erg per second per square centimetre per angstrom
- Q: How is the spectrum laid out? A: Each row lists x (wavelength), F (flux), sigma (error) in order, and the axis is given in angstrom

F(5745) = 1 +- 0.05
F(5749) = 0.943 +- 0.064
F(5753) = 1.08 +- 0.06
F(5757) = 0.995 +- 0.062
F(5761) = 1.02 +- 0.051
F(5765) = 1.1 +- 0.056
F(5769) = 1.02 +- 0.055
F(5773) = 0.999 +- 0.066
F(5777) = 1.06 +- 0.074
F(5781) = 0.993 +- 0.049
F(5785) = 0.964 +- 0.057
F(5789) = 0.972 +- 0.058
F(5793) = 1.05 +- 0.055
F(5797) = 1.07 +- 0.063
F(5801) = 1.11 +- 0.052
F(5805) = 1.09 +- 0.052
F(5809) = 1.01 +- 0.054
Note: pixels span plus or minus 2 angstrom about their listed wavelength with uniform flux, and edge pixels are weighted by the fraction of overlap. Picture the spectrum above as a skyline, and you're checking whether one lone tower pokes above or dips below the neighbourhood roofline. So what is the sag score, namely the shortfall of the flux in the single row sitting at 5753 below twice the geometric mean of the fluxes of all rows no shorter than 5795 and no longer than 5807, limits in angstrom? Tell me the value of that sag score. 1.10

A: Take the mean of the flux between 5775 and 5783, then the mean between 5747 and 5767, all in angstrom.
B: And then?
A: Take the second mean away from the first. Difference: 0.00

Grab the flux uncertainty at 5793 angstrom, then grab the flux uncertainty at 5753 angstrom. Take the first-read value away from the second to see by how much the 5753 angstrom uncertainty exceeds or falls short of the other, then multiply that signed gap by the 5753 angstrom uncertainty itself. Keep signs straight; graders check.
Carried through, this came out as 0.0003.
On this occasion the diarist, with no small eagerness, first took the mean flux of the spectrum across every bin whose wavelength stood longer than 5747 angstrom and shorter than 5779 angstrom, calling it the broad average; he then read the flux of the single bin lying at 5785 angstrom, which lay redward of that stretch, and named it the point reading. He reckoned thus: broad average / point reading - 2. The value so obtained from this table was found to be -0.93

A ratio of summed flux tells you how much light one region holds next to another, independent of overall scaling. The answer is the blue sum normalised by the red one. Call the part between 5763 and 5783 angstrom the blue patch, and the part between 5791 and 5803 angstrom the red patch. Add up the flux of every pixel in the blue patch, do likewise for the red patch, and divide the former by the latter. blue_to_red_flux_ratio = 1.6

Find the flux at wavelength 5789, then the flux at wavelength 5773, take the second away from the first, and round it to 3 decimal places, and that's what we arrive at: -0.027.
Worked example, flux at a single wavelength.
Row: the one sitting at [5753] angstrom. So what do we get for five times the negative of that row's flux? -5.4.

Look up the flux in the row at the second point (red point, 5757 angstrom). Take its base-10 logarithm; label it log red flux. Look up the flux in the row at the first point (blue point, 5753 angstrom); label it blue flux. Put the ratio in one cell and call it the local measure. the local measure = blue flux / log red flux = -496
